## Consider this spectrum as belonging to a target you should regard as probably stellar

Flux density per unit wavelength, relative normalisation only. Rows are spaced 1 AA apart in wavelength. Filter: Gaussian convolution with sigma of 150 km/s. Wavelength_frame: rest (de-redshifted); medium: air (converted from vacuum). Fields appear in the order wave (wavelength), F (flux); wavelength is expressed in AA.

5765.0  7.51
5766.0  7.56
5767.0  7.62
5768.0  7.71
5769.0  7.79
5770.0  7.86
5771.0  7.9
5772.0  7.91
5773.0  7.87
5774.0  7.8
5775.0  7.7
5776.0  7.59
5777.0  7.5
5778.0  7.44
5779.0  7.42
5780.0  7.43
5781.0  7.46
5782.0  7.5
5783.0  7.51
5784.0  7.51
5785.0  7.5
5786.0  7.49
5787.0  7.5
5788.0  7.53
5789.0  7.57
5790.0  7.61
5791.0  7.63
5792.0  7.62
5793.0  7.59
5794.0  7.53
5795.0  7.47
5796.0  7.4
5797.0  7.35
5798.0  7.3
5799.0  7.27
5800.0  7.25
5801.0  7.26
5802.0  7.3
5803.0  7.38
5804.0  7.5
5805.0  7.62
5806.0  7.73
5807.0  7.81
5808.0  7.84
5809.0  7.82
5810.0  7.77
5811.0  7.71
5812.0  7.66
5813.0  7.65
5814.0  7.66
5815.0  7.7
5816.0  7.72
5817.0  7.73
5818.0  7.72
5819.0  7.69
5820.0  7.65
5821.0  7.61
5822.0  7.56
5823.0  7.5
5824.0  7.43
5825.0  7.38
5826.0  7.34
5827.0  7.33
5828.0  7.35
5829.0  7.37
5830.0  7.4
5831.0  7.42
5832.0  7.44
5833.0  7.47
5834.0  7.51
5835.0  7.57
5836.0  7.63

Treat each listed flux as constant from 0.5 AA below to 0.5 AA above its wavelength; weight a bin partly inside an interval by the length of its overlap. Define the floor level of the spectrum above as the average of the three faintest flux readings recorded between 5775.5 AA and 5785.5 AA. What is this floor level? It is 7.43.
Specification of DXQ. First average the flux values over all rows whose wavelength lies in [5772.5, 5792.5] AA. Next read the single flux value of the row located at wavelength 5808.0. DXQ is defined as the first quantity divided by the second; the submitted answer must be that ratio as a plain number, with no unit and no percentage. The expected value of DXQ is 0.96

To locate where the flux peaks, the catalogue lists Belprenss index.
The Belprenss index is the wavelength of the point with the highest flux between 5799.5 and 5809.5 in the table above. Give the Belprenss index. 5808.0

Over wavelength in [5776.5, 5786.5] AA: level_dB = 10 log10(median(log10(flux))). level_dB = -0.581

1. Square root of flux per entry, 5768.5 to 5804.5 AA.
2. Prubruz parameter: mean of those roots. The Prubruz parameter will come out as 2.74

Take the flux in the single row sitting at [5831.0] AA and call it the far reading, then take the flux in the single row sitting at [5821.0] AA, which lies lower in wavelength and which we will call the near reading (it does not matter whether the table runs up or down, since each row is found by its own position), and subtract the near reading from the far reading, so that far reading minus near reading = -0.2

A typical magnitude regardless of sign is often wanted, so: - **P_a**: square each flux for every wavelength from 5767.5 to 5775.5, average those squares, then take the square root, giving 7.82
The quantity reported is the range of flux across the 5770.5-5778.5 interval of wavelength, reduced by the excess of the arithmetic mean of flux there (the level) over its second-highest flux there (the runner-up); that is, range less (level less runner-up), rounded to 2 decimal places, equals 0.66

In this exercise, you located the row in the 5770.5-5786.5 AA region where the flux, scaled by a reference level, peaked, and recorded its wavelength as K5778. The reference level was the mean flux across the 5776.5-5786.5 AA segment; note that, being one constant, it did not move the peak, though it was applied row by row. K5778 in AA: 5772.0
